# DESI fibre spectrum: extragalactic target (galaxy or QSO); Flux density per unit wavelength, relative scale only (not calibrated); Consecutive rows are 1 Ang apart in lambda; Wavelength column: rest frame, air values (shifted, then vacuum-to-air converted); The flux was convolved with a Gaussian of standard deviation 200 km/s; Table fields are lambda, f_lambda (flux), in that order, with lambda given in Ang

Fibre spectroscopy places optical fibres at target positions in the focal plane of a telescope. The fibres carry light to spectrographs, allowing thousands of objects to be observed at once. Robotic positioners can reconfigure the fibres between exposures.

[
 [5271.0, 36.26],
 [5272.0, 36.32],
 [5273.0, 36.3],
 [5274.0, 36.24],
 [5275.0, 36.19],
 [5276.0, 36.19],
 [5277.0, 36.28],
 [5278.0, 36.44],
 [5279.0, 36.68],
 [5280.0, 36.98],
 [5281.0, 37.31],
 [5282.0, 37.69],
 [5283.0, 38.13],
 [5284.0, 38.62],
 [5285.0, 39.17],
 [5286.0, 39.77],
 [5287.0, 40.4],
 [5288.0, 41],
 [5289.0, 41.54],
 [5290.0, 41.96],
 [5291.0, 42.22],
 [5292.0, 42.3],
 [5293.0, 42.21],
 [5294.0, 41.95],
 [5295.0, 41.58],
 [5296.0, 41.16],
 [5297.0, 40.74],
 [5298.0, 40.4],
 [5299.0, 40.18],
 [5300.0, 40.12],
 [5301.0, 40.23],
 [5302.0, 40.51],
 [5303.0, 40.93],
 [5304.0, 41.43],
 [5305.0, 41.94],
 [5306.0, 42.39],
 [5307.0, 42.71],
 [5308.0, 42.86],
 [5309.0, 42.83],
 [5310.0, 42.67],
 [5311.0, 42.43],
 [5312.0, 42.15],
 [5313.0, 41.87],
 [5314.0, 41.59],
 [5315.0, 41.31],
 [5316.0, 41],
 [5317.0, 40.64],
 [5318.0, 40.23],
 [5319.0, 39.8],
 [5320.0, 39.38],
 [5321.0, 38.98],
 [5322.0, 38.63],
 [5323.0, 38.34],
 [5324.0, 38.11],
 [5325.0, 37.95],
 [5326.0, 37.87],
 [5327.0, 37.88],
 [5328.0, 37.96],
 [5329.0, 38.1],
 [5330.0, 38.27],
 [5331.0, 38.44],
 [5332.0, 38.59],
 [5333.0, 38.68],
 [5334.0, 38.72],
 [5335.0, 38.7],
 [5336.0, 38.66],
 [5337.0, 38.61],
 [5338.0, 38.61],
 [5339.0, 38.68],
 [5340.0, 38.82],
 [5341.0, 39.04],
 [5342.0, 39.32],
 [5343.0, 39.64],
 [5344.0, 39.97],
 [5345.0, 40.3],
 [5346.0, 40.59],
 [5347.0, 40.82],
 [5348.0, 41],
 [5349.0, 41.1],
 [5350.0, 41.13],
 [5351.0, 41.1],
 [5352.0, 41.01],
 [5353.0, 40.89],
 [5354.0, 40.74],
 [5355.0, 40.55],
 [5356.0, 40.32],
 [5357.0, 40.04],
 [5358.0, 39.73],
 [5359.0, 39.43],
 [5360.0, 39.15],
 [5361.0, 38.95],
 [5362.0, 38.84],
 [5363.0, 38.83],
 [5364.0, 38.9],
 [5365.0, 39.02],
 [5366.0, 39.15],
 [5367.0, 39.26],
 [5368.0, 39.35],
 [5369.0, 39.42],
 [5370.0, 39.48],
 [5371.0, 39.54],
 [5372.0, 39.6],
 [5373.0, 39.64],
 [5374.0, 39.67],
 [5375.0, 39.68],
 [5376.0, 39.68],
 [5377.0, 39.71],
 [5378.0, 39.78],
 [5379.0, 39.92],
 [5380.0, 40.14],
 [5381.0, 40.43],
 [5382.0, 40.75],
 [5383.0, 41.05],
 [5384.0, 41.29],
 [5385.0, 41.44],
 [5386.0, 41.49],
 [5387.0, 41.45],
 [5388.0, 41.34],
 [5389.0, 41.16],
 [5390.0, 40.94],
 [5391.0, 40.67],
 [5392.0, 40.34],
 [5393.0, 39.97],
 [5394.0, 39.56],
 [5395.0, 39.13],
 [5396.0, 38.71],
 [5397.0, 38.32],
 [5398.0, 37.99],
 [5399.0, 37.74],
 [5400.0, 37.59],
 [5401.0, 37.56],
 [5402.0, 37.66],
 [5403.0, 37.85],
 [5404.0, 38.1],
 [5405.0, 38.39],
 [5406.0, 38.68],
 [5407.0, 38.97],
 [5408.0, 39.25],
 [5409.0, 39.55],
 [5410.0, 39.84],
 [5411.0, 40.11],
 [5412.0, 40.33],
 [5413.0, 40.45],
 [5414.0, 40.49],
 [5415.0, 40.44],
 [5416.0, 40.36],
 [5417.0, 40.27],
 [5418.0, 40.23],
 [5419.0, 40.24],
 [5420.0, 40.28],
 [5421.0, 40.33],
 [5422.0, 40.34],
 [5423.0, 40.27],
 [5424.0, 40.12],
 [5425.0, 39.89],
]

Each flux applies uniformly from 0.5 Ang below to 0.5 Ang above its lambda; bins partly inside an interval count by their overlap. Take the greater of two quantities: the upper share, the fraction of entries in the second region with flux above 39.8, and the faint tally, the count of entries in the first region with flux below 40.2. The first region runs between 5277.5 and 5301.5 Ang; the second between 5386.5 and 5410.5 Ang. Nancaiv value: 11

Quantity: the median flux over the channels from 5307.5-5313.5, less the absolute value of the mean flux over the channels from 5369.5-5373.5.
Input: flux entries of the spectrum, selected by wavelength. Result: 3.0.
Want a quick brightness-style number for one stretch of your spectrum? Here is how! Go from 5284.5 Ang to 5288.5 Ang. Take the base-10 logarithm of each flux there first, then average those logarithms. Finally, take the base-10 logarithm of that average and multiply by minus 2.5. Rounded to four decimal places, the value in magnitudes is -0.5123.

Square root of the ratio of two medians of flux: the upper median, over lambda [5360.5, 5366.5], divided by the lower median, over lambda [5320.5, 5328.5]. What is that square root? 1.012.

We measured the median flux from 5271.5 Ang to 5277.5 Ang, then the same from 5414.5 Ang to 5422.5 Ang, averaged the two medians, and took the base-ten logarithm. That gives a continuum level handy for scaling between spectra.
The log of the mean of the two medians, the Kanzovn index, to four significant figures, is 1.583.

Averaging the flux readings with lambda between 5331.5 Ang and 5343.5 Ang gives 38.8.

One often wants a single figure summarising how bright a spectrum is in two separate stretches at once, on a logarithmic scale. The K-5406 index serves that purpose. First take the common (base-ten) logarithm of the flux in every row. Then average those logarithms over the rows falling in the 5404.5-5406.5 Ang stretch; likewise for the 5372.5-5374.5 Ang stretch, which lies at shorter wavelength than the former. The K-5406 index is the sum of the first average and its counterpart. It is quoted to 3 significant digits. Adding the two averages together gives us 3.18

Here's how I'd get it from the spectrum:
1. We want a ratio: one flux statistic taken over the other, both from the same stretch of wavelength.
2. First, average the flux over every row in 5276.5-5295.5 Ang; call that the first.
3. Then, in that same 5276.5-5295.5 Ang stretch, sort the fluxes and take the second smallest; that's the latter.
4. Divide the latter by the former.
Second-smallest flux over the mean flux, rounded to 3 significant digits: 0.920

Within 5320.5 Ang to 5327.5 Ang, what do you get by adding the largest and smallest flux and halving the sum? 38.4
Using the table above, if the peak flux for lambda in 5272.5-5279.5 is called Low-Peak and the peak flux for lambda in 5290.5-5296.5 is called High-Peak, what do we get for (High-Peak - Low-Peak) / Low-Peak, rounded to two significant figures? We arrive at 0.15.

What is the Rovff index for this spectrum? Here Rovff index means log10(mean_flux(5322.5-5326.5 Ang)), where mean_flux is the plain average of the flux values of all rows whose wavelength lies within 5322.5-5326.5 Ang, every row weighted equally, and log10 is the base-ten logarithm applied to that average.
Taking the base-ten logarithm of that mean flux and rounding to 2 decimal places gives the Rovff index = 1.58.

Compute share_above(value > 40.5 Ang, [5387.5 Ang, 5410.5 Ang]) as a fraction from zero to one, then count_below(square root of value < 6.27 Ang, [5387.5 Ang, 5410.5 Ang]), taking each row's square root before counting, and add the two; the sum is 14.2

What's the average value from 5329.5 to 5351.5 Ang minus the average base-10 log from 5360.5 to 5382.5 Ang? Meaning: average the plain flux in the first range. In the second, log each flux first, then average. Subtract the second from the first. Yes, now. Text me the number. 37.9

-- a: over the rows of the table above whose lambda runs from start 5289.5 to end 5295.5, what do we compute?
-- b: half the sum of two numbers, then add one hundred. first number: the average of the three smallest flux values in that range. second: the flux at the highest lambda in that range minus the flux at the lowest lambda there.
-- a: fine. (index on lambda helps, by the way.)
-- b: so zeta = 121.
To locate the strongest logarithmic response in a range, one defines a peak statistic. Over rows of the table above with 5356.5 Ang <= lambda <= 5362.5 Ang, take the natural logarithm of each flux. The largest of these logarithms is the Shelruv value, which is 3.69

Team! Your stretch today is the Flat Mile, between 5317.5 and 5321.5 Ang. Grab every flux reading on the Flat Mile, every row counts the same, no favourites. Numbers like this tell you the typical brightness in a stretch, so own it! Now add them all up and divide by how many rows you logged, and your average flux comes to 39.6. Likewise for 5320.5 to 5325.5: 38.4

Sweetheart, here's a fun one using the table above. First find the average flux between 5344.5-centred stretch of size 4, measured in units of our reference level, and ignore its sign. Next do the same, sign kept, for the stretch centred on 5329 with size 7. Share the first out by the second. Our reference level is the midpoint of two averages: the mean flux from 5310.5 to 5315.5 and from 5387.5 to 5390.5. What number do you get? 1.05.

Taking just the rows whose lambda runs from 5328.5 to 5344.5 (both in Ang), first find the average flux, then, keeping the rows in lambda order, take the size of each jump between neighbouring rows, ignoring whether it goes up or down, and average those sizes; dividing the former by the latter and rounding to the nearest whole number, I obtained 278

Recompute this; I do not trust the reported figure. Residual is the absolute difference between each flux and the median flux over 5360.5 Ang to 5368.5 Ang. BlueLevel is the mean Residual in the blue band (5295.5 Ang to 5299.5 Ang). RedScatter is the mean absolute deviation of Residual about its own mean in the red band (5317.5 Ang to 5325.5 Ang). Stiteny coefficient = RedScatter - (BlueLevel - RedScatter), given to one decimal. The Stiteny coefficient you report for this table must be -1.0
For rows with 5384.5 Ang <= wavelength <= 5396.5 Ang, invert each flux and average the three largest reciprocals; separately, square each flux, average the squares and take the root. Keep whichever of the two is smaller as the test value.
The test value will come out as 0.0256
